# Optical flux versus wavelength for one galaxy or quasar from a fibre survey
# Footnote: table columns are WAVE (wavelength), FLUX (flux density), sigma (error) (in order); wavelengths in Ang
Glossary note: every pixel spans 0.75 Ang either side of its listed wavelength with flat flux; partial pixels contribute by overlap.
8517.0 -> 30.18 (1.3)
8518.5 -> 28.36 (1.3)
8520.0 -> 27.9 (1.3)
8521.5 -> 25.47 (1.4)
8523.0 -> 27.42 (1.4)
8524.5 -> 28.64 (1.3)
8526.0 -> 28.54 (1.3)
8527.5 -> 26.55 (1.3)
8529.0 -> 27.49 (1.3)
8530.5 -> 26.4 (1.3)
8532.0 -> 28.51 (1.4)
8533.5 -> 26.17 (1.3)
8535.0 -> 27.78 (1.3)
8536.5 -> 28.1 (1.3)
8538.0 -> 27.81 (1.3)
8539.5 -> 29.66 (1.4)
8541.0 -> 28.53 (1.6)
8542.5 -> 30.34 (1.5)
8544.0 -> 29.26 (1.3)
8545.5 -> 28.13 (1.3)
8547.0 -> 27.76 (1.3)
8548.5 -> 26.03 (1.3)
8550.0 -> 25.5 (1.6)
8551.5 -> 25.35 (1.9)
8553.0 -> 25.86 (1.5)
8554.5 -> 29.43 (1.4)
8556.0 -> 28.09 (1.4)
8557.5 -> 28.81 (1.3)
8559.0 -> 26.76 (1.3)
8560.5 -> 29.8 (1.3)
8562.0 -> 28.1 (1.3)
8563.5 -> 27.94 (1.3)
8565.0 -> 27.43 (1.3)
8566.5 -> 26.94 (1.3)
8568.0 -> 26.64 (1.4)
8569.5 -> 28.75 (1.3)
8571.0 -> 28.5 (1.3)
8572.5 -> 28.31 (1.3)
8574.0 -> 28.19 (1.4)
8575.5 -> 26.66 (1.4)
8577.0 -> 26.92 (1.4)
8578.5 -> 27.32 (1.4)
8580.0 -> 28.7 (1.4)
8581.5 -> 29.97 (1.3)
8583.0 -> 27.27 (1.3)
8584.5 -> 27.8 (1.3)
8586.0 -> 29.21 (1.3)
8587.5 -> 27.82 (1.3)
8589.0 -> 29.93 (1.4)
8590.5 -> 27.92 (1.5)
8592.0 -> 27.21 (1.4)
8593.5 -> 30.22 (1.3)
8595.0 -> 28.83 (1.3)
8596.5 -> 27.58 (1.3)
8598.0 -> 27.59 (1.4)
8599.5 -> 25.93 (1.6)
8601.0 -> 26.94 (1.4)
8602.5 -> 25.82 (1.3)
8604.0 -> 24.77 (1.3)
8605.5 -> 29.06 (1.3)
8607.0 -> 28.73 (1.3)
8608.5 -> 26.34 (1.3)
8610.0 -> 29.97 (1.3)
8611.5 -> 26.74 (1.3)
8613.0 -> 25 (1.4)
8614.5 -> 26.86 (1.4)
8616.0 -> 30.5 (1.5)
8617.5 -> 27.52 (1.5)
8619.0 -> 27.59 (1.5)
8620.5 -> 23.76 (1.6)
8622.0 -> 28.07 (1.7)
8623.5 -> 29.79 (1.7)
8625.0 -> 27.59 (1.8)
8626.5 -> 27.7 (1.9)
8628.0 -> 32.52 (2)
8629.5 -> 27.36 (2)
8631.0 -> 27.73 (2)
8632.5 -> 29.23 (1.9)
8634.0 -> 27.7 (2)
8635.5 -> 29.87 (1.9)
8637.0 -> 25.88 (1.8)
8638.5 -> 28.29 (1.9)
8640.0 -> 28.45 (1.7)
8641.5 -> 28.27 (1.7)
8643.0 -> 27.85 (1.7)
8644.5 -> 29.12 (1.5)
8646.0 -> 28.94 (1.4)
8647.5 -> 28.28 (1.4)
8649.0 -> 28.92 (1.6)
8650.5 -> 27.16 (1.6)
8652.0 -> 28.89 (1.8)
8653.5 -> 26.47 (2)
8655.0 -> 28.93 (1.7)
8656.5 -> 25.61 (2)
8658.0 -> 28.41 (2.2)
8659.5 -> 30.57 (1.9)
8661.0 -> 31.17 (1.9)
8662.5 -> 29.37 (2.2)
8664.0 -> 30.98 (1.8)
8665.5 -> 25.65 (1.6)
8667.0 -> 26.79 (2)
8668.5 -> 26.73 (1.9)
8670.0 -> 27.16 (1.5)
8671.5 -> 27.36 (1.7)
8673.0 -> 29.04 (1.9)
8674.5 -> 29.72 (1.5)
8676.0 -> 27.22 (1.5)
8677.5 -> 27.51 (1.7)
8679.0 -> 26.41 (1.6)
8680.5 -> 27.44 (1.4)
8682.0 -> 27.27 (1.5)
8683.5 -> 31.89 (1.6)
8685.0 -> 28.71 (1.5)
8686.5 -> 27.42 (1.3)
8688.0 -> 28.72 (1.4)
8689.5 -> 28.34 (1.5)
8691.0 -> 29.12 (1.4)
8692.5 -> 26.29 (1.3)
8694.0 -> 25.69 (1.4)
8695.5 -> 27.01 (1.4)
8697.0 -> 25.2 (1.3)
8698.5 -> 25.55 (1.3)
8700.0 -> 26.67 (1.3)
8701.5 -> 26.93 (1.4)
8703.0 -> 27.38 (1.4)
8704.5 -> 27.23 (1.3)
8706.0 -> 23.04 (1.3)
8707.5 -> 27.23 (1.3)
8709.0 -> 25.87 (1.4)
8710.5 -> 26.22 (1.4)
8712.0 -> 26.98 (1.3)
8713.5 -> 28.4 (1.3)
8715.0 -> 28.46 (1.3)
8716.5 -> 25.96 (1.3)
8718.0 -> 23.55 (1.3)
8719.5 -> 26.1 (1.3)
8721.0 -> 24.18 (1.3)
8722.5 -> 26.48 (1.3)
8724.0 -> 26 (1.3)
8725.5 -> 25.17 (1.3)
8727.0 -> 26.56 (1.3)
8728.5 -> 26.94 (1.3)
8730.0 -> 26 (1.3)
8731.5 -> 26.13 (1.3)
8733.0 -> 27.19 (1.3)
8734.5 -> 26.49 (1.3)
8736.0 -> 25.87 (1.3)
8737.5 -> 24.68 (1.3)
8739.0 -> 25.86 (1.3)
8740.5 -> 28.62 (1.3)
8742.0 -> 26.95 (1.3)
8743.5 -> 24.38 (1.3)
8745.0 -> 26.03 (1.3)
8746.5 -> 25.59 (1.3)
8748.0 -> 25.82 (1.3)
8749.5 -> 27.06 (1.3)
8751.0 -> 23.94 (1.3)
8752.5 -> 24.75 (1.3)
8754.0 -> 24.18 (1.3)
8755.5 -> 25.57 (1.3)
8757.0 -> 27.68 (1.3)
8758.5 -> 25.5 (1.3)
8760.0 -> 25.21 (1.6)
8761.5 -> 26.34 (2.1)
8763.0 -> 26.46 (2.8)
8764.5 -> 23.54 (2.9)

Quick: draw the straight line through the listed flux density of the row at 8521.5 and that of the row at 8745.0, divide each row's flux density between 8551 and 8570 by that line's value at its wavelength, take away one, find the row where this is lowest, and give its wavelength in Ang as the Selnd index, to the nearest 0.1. 8551.5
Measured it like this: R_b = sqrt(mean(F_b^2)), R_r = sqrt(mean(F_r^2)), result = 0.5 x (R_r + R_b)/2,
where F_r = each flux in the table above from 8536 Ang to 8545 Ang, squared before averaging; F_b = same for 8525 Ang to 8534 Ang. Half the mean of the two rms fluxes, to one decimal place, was 14.1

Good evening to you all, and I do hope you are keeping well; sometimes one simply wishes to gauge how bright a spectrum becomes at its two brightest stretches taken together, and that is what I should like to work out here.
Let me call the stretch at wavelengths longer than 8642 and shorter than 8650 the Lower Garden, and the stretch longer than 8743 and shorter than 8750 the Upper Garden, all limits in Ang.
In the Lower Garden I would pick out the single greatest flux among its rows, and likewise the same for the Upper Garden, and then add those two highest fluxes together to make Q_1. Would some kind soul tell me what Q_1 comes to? 56.2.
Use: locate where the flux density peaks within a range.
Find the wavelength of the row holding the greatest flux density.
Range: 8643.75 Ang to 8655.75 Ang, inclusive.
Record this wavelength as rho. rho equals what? 8644.5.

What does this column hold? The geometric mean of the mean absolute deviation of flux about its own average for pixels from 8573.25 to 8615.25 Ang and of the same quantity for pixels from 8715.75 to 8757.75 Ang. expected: 1.02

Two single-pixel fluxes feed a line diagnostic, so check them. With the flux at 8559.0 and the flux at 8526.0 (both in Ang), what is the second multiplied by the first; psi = 764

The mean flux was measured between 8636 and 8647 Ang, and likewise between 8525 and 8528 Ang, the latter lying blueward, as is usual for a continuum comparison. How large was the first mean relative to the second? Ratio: 1.02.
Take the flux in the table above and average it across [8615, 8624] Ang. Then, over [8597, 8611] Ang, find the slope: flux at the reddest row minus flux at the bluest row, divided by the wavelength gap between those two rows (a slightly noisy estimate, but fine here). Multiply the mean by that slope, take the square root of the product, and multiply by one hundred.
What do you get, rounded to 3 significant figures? 235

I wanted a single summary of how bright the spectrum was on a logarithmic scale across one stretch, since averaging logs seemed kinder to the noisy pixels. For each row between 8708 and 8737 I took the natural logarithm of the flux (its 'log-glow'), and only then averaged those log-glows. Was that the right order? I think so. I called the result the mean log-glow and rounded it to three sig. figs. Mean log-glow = 3.27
